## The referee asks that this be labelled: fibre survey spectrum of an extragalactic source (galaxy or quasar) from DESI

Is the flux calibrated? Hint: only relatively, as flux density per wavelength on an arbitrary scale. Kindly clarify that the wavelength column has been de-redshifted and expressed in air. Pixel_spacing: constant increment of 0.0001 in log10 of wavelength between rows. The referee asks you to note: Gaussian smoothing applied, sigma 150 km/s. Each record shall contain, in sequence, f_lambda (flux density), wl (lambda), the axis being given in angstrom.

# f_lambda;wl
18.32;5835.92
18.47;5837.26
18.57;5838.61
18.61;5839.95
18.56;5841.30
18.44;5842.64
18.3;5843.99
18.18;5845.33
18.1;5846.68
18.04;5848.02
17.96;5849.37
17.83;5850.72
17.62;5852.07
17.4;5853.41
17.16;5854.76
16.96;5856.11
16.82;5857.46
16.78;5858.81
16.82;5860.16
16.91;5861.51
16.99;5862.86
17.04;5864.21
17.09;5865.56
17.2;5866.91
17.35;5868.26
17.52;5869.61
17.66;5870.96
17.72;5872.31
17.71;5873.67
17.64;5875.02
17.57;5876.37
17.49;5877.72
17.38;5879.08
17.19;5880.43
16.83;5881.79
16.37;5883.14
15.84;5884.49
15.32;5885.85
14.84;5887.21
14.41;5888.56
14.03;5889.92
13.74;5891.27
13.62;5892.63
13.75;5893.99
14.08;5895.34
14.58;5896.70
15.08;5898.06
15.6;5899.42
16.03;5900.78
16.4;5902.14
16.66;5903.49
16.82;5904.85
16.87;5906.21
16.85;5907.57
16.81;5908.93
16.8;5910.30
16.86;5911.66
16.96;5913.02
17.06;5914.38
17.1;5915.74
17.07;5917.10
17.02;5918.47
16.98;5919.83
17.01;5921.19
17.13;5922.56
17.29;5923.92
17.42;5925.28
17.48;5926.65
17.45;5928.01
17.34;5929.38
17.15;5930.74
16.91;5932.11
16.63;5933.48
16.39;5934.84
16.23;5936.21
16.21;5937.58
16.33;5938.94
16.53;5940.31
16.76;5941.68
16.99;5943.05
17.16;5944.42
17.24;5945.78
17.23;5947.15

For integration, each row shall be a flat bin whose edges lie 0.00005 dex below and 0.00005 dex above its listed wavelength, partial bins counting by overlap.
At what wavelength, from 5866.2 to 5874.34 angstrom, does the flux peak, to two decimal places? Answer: 5872.31 angstrom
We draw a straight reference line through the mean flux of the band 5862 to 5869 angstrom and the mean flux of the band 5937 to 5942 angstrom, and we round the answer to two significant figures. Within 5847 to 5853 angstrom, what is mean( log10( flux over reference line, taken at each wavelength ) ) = 0.014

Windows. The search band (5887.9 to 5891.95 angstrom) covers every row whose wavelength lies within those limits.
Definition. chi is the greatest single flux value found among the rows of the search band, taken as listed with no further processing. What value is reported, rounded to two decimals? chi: 14.41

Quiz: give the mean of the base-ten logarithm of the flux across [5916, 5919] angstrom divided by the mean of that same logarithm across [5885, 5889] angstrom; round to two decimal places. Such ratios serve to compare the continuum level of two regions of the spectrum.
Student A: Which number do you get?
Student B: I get 1.05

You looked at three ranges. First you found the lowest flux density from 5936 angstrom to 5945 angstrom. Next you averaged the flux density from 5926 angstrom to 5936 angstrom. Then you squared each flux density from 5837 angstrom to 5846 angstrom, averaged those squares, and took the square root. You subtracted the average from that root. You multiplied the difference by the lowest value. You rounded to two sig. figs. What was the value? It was 23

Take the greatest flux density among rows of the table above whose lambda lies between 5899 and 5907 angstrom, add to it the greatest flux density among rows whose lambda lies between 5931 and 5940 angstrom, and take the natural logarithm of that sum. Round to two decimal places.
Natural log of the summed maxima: 3.52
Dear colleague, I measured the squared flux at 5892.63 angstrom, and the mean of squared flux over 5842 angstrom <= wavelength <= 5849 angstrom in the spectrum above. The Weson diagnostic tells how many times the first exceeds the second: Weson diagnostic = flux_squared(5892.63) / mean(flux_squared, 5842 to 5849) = 0.56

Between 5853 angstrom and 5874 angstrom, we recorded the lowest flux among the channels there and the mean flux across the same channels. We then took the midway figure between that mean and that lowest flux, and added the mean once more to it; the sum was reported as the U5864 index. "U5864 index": 34.2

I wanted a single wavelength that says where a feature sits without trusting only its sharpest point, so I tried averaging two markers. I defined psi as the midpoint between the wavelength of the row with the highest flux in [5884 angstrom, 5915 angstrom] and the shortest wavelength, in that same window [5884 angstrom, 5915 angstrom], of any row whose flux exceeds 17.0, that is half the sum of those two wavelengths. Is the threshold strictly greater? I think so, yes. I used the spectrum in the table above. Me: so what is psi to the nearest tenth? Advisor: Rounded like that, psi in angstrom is 5914.4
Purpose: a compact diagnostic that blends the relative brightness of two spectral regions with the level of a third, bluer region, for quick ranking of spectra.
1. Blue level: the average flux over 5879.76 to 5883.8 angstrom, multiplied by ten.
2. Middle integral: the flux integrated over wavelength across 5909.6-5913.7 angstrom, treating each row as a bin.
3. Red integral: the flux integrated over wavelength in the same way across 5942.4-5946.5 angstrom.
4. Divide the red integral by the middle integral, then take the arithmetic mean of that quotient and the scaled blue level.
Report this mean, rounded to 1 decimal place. 84.5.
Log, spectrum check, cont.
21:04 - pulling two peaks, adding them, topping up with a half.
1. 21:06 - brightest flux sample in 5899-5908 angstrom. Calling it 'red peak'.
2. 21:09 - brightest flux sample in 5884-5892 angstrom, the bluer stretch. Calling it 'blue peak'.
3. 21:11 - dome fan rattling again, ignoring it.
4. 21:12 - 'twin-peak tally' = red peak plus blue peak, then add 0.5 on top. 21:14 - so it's 33.2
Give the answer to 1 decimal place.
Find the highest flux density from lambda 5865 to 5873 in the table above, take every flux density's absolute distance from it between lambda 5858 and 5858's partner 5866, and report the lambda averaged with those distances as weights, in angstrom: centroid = 5861.9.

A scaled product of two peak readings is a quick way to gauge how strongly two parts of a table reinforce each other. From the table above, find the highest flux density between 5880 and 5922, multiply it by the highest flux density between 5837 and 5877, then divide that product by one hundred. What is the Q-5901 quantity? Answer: 3.20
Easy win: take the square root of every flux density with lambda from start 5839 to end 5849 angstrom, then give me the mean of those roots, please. 4.28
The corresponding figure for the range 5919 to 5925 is 4.14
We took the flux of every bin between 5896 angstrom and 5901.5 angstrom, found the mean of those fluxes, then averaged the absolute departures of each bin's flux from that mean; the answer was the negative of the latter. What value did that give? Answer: -0.5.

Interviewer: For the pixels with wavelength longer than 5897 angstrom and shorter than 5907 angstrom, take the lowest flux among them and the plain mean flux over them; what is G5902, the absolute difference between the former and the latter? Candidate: 1.1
